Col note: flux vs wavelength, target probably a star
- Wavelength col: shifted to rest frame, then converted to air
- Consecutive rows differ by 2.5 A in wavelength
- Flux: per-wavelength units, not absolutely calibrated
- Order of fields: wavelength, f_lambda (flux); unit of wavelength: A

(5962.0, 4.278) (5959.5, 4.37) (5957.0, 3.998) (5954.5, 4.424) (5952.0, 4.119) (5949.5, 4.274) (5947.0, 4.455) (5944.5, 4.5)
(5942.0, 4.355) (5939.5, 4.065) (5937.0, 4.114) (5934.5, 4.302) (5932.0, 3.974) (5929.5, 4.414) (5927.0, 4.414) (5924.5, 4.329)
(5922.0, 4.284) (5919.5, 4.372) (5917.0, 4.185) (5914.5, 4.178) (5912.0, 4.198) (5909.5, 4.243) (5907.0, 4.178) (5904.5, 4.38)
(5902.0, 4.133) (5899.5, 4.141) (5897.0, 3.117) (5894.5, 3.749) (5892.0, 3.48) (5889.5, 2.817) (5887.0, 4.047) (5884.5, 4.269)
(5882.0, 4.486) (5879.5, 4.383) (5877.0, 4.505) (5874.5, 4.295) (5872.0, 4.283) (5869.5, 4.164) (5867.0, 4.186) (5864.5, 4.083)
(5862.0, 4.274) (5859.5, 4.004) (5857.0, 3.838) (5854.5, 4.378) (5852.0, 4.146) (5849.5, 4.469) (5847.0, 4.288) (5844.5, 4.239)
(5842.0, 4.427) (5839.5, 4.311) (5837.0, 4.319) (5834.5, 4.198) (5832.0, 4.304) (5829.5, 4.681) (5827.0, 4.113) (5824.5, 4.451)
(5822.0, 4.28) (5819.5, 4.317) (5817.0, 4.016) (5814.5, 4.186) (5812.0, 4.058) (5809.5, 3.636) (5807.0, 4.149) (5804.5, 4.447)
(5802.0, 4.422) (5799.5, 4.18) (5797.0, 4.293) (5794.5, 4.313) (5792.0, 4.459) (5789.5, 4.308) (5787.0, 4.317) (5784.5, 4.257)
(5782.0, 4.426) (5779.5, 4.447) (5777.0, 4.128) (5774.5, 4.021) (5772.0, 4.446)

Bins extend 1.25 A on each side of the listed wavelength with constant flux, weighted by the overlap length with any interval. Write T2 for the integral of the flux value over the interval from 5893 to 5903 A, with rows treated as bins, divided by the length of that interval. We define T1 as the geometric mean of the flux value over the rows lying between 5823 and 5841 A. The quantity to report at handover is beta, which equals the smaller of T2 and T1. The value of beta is 3.77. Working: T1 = 4.34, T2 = 3.77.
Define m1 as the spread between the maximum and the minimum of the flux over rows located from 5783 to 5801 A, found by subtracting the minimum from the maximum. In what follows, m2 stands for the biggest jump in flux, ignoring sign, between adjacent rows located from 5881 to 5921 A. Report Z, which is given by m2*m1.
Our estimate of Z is 0.3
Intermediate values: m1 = 0.3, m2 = 1.2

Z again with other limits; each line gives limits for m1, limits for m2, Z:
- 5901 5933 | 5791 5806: 0.1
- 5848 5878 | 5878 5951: 0.8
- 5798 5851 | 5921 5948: 0.5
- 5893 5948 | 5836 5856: 0.4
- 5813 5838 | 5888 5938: 0.7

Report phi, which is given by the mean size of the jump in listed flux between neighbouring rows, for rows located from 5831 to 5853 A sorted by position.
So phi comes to 0.14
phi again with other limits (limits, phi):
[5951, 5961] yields 0.37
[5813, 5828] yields 0.20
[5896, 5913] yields 0.27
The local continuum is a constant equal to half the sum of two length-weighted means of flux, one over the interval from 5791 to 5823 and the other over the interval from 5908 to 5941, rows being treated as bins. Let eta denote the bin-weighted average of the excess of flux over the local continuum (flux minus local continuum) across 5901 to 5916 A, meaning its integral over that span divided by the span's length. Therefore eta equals 0.00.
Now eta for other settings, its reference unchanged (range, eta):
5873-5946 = -0.09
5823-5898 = -0.08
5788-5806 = 0.12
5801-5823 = -0.06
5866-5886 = 0.10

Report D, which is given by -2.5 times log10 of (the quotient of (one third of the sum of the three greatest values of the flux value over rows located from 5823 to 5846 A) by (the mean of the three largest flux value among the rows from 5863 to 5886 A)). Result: -0.015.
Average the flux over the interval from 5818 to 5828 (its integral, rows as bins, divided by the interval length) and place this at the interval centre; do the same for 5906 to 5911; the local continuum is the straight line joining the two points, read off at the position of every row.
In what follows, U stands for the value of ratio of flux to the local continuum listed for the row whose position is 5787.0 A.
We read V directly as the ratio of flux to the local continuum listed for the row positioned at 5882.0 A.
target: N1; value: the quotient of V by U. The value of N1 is 1.06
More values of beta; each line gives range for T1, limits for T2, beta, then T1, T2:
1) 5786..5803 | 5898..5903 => 4.09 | 4.33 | 4.09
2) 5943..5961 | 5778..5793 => 4.30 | 4.30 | 4.36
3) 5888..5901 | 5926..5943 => 3.43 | 3.43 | 4.23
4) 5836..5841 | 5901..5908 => 4.24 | 4.31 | 4.24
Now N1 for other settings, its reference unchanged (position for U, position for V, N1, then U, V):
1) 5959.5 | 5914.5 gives 0.95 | 1.05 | 0.99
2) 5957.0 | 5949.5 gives 1.07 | 0.96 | 1.02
